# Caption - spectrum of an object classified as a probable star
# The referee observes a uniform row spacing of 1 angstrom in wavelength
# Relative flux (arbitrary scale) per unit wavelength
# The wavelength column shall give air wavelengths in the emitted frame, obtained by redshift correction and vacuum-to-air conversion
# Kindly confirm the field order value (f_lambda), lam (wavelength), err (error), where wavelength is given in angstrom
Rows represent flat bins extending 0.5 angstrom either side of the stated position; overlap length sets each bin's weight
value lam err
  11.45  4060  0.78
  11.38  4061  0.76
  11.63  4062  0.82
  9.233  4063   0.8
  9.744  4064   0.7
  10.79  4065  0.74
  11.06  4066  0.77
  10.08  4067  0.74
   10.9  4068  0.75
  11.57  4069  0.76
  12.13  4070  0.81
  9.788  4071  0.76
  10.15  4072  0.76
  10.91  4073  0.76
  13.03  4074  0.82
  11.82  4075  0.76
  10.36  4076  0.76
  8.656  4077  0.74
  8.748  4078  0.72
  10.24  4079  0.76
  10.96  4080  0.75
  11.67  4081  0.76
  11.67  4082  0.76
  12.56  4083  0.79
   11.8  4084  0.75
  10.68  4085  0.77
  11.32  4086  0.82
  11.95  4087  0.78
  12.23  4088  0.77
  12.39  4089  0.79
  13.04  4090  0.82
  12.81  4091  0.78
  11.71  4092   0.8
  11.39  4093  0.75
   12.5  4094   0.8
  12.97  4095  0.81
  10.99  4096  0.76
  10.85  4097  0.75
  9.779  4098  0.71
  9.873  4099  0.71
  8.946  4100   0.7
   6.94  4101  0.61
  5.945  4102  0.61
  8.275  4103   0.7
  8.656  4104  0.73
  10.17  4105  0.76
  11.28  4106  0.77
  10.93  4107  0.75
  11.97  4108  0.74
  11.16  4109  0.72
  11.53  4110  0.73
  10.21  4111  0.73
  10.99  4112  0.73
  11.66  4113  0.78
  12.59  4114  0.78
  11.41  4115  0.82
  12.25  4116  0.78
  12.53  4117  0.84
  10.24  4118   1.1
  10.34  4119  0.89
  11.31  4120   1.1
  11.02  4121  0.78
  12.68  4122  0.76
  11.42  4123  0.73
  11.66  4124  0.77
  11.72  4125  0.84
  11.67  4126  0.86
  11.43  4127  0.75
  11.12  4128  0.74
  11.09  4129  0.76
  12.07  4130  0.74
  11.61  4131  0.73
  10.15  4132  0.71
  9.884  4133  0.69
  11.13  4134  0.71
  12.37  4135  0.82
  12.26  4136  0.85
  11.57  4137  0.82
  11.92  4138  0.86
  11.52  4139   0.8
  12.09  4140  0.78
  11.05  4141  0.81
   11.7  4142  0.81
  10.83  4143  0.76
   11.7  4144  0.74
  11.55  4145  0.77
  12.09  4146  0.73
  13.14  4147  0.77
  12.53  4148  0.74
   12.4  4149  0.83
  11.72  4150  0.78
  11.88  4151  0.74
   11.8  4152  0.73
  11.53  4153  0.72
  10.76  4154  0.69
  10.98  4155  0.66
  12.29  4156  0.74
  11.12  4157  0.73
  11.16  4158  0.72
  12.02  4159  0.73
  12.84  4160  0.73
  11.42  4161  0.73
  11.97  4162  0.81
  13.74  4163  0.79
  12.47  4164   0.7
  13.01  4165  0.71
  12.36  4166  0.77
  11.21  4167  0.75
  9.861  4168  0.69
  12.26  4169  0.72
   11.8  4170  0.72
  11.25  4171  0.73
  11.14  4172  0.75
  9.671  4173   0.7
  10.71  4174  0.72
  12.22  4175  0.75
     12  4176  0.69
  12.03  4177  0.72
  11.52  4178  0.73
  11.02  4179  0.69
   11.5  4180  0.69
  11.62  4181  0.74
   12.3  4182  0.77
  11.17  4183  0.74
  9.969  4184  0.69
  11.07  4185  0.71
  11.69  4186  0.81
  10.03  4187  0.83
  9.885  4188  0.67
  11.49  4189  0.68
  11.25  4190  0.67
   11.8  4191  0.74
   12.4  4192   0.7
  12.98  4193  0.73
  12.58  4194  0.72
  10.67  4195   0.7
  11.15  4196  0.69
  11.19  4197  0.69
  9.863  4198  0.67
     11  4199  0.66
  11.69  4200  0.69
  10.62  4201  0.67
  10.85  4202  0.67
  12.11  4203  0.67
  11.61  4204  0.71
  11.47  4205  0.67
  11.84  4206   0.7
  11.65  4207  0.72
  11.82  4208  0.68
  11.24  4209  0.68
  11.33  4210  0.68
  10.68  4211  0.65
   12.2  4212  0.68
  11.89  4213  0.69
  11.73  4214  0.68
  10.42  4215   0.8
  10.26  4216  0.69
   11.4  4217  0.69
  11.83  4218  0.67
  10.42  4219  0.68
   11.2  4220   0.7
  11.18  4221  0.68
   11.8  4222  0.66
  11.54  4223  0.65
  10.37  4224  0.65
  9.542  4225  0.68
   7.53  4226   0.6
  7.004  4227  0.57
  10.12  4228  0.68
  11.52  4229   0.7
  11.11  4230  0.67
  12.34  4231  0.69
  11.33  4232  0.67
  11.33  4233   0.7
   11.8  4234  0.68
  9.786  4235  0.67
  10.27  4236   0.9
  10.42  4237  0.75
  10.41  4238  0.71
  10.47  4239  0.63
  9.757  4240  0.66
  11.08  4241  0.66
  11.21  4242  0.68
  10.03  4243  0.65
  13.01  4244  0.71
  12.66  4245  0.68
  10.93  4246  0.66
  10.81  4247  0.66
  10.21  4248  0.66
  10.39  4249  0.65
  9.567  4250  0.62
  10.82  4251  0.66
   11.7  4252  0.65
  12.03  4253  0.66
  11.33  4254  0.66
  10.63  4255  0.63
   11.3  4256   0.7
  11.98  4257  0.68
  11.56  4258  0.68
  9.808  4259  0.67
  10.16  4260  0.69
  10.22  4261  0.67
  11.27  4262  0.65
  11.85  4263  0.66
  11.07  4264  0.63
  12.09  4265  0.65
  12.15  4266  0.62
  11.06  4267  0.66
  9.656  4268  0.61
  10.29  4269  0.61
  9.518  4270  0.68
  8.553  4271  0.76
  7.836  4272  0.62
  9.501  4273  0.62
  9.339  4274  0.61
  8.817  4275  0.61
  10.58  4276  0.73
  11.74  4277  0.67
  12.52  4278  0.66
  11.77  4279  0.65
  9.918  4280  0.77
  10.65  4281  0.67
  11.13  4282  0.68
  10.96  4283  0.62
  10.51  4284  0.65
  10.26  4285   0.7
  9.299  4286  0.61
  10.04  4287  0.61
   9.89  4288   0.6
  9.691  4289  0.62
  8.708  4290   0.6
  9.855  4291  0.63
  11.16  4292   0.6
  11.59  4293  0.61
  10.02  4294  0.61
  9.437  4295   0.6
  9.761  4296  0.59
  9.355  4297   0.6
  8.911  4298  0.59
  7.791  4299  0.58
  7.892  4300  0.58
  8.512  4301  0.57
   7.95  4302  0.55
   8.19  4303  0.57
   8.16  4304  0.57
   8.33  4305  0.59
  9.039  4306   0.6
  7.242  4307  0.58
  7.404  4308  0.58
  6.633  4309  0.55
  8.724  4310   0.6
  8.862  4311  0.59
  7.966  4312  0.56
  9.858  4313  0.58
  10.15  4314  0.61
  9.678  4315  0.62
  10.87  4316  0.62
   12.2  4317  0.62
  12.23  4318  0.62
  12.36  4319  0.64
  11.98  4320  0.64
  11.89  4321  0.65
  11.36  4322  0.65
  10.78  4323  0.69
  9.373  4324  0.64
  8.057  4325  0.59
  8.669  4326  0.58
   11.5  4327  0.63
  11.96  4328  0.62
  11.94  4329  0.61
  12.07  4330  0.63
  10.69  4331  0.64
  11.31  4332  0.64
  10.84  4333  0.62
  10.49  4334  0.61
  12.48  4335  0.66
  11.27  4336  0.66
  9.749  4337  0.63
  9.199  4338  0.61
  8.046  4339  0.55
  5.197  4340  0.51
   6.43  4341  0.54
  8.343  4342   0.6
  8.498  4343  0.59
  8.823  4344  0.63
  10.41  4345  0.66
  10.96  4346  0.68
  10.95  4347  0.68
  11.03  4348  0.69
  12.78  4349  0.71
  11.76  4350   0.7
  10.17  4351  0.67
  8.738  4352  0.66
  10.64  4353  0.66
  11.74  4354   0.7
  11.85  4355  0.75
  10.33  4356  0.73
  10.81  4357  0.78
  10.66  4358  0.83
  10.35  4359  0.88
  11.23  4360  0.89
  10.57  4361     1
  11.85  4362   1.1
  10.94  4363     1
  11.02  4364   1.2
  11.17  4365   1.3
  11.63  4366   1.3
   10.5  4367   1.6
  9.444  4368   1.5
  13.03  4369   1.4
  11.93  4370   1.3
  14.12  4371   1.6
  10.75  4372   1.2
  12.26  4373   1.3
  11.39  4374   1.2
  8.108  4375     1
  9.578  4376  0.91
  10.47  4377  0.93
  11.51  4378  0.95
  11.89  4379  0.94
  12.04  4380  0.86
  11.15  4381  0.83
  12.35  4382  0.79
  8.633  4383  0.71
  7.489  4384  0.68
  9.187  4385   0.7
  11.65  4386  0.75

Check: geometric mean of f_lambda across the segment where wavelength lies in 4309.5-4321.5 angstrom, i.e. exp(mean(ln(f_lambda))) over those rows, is 10.5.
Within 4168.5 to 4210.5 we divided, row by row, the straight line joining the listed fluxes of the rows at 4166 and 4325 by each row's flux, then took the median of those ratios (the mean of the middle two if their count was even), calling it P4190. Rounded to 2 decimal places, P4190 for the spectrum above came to 1.03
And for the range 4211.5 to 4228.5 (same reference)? 0.97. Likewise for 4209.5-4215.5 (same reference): 0.96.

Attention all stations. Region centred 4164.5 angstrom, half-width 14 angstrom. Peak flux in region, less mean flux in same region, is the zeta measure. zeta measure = 2.1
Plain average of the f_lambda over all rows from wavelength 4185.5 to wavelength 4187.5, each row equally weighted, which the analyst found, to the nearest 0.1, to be 10.9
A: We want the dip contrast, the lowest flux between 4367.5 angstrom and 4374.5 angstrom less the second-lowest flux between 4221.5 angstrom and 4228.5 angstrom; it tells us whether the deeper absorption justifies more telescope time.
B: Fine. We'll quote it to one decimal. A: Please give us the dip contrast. 1.9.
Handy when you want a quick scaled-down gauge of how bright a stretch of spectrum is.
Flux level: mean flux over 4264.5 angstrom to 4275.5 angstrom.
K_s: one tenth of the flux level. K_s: 0.99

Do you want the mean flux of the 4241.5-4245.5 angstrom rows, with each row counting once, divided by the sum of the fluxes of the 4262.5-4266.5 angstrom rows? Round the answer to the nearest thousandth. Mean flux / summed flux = 0.249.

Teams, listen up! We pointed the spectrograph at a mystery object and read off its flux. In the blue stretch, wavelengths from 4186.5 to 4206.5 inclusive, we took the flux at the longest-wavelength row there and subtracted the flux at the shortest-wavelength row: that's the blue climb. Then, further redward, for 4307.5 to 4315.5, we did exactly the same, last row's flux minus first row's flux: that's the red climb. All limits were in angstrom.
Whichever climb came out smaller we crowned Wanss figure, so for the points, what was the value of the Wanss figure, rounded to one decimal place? 1.8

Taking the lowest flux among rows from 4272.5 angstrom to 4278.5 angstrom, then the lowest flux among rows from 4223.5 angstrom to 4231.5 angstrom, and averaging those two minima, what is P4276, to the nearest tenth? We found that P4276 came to 7.9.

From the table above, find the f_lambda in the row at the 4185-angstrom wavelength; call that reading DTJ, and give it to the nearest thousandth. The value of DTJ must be 11.070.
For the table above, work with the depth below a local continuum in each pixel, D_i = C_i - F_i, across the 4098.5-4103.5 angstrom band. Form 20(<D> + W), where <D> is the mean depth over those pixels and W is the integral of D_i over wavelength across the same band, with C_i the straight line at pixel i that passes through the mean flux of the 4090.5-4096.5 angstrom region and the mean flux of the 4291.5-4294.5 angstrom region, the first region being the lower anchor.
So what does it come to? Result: 483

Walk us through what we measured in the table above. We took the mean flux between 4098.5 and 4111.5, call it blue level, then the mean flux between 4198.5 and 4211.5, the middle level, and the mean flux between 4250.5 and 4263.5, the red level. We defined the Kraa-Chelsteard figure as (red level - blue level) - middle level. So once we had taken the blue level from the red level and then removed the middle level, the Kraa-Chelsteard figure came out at -9.9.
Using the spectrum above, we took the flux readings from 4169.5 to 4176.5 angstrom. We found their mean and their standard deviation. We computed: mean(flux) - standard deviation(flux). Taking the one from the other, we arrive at 10.4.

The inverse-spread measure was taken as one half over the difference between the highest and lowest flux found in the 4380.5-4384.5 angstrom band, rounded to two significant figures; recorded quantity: 0.10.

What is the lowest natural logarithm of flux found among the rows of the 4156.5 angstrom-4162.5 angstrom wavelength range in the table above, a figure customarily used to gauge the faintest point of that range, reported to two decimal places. 2.41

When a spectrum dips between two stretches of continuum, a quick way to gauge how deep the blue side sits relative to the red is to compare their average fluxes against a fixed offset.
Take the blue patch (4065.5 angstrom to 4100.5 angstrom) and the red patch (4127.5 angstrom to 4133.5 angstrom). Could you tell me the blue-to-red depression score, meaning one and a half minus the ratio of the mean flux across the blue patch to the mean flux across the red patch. 0.482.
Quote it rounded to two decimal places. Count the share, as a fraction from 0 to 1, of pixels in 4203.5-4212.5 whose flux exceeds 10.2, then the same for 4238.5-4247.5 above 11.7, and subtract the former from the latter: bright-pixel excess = -0.78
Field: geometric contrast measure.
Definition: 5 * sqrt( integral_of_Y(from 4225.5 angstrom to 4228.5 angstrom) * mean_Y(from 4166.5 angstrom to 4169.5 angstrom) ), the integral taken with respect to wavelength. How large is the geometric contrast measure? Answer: 83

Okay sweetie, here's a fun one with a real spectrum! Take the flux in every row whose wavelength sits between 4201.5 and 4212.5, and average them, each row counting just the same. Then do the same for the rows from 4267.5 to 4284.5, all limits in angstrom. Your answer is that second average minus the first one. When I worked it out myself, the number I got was -1.3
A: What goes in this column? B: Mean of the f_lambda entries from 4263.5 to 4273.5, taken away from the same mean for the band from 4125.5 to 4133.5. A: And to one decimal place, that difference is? 1.0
